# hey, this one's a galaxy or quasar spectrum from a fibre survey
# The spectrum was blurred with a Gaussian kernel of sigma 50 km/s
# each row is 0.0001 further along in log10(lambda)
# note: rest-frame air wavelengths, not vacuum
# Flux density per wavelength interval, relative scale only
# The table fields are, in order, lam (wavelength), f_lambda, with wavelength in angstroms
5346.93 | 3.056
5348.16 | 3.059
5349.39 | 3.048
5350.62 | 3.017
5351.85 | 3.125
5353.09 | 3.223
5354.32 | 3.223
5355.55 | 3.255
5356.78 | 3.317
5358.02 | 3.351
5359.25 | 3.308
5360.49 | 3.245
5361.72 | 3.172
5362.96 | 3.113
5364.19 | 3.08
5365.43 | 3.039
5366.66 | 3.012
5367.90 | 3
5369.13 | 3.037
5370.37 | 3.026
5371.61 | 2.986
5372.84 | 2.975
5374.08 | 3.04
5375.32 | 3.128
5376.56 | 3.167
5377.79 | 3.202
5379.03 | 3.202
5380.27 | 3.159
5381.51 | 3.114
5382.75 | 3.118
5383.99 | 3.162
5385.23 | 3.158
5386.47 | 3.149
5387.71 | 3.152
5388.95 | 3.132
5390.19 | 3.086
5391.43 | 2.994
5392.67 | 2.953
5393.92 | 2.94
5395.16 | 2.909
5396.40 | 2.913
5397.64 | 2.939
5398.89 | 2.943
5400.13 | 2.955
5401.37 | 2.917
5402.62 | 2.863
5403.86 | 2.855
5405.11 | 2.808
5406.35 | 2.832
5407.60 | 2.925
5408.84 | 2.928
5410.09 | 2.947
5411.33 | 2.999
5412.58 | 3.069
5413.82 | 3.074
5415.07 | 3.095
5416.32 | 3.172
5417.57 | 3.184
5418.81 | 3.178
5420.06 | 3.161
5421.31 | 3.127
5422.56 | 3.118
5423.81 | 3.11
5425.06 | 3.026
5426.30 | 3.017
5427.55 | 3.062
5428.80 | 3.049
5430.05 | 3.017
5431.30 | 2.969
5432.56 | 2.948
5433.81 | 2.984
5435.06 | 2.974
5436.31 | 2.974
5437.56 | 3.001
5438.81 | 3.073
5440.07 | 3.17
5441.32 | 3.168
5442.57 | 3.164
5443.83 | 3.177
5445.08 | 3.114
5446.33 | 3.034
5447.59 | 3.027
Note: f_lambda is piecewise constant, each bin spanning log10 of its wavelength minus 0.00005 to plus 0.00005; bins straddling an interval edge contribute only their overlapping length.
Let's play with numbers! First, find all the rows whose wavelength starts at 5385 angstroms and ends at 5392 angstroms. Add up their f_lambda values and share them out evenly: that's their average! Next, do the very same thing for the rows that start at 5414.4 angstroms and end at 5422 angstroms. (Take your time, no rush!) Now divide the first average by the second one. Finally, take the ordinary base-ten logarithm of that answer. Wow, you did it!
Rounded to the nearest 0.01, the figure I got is -0.01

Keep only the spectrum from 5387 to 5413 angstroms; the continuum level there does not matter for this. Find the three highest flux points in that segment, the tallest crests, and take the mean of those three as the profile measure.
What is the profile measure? 3.12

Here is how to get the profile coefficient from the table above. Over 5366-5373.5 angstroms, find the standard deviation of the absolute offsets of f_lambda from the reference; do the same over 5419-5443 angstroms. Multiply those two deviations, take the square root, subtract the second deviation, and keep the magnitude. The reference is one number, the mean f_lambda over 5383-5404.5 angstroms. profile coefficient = 0.032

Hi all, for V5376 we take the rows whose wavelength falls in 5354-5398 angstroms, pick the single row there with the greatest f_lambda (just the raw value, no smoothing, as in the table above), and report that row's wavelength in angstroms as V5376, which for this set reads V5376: 5358.02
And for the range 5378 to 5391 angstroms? 5379.03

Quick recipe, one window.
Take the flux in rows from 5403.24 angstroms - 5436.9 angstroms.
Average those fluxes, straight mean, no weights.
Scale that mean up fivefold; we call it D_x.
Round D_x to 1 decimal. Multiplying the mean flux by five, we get 15.1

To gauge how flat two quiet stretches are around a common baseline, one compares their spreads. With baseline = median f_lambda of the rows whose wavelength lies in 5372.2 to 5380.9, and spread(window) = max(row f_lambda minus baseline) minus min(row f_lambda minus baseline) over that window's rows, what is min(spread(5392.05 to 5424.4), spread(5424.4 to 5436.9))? 0.114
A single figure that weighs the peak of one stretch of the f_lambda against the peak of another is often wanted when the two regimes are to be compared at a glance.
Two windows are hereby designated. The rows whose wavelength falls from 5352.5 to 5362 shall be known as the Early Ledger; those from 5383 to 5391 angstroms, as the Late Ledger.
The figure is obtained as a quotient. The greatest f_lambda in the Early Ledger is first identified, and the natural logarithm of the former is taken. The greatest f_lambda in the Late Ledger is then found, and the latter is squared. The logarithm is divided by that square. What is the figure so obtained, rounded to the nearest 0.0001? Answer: 0.1209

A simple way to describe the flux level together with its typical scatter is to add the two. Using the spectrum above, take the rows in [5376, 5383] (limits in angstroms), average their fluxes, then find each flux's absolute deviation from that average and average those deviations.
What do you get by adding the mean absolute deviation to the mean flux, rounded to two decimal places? 3.19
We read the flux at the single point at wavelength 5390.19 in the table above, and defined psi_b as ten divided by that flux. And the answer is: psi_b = 3.24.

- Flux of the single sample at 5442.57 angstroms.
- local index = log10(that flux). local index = 0.500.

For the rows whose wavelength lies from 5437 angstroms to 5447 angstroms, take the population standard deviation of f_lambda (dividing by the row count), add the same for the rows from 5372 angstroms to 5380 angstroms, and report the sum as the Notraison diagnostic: 0.15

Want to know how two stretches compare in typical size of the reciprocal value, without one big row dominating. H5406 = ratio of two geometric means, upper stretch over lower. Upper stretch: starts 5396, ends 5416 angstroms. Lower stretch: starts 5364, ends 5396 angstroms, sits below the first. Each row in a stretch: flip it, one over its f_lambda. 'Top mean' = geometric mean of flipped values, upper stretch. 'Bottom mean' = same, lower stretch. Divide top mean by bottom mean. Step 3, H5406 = 1.05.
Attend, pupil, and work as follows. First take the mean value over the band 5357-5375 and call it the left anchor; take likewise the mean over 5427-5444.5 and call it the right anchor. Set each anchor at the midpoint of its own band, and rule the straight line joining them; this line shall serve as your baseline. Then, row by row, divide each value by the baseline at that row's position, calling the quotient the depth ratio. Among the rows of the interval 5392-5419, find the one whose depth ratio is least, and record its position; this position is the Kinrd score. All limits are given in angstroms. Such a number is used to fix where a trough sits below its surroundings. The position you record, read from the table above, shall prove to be 5405.11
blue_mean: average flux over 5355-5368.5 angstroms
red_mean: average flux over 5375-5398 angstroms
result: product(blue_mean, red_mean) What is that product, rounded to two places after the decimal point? 9.78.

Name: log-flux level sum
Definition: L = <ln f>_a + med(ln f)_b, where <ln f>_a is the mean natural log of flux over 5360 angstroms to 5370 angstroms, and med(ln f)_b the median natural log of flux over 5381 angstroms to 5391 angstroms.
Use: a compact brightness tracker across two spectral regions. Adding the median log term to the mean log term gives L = 2.27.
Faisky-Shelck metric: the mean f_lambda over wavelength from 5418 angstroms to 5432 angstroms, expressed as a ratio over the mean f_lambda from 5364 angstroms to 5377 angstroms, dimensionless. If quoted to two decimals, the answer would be 1.01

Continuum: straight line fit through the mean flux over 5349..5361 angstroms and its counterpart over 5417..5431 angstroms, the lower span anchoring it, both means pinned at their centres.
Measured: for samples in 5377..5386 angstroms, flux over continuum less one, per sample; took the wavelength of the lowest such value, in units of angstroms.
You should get 5381.51 angstroms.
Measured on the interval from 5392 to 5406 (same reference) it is 5405.11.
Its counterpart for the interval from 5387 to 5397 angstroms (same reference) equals 5395.16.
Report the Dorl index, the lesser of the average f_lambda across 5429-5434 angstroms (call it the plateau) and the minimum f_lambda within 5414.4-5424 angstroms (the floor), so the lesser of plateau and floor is 2.98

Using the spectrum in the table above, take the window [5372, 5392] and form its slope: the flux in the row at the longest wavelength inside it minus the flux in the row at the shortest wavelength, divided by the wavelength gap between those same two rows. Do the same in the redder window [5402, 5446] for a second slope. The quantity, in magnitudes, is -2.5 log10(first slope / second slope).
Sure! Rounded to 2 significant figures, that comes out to 1.9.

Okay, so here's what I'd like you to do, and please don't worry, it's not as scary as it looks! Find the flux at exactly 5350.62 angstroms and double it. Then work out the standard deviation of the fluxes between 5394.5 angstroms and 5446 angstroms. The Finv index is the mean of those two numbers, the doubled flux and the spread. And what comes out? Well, 3.07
